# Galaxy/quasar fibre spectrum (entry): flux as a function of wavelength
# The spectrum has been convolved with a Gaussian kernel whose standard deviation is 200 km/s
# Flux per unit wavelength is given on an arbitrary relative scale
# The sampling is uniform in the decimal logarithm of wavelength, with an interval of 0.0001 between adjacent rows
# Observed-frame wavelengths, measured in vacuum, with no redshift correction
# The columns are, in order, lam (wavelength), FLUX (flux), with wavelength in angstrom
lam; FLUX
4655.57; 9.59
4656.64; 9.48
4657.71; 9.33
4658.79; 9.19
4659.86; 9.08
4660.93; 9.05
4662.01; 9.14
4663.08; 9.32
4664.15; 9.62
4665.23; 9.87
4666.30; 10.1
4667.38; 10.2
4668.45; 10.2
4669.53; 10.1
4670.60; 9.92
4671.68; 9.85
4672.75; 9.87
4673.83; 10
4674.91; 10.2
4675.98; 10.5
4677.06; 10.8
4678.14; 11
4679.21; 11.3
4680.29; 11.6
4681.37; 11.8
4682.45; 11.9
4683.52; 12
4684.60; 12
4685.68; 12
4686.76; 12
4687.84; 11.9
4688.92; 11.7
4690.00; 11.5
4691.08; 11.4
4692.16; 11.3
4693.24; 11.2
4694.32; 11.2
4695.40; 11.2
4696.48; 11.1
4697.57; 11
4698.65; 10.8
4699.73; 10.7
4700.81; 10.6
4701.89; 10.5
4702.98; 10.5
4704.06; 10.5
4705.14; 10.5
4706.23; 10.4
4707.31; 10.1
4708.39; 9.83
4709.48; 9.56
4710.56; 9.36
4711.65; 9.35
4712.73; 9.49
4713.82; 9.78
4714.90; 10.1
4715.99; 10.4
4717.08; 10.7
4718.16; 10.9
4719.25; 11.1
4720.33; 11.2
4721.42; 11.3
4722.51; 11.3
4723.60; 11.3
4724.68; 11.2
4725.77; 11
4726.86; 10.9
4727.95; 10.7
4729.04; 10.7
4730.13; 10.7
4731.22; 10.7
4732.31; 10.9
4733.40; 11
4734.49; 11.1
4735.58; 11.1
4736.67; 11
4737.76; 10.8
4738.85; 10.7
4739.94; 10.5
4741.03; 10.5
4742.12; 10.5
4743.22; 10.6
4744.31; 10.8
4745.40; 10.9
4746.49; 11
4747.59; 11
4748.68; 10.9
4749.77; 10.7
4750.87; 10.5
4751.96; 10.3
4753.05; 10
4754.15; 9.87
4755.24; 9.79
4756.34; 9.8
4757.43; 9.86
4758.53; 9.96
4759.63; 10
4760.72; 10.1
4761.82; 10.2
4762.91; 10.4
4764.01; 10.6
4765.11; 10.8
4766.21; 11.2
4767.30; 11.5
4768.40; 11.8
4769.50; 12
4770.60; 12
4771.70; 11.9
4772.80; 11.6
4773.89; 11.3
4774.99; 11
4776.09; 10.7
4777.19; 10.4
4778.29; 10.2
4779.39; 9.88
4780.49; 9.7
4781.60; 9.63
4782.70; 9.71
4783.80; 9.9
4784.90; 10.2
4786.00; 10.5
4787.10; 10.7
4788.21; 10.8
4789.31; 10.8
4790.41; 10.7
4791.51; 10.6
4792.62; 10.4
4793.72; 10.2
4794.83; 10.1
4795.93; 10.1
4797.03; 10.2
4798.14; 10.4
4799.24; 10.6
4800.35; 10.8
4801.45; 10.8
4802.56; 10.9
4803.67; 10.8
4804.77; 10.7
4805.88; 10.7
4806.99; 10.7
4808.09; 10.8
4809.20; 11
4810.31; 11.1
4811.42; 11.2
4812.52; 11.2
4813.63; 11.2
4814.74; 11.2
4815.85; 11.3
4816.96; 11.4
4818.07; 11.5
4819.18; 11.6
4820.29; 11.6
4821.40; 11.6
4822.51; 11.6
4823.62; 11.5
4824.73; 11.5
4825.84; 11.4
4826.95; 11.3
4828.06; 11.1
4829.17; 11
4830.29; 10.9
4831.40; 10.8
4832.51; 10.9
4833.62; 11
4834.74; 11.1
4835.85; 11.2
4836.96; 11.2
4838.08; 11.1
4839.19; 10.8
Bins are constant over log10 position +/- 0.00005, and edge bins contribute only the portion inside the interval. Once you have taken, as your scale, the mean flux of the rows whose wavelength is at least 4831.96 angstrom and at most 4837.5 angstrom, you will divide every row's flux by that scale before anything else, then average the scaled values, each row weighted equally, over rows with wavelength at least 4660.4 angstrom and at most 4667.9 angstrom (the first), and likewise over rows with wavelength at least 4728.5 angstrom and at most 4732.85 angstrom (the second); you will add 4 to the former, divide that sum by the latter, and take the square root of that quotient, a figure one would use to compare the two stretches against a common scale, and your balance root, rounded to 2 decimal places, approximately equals 2.24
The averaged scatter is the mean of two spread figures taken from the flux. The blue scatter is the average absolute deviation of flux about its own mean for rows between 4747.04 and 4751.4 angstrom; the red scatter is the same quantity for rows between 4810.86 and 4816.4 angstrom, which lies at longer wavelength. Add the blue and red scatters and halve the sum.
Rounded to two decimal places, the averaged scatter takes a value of 0.10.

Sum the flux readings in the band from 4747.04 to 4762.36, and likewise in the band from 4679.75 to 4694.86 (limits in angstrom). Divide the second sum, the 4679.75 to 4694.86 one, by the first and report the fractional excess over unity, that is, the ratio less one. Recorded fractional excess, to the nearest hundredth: 0.14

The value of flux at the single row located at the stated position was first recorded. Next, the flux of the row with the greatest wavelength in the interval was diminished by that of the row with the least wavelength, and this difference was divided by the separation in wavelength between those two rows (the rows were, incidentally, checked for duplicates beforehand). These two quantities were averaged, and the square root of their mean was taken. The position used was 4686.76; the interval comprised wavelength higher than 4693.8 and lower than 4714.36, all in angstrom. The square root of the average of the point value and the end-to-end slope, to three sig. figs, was 2.44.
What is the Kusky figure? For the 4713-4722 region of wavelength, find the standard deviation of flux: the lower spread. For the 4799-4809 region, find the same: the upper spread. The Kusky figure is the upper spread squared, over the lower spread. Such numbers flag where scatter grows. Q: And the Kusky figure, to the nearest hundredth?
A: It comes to 0.01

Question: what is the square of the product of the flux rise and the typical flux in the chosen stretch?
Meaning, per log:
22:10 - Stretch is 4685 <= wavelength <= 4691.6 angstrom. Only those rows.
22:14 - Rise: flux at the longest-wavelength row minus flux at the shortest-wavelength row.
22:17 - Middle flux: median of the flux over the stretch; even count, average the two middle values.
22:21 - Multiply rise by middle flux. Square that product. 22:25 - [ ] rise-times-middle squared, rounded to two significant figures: 50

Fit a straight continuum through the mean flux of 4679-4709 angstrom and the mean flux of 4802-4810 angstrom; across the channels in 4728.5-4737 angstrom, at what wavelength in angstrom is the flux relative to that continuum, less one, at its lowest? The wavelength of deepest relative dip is 4729.04 angstrom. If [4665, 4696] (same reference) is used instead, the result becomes 4671.68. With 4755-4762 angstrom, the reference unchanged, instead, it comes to 4755.24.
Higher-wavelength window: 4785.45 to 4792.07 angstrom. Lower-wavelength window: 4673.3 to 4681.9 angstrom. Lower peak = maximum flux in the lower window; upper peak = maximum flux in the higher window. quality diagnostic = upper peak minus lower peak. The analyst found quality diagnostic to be -1.0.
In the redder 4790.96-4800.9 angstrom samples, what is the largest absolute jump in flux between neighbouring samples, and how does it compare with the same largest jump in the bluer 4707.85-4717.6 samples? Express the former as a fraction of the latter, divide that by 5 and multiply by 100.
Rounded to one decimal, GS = 12.5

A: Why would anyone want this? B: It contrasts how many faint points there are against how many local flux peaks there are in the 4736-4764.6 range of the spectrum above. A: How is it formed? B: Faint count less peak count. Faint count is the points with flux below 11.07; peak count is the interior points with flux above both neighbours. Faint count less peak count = 26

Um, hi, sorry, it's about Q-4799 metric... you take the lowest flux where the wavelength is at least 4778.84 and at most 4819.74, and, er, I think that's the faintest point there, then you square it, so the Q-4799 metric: 93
